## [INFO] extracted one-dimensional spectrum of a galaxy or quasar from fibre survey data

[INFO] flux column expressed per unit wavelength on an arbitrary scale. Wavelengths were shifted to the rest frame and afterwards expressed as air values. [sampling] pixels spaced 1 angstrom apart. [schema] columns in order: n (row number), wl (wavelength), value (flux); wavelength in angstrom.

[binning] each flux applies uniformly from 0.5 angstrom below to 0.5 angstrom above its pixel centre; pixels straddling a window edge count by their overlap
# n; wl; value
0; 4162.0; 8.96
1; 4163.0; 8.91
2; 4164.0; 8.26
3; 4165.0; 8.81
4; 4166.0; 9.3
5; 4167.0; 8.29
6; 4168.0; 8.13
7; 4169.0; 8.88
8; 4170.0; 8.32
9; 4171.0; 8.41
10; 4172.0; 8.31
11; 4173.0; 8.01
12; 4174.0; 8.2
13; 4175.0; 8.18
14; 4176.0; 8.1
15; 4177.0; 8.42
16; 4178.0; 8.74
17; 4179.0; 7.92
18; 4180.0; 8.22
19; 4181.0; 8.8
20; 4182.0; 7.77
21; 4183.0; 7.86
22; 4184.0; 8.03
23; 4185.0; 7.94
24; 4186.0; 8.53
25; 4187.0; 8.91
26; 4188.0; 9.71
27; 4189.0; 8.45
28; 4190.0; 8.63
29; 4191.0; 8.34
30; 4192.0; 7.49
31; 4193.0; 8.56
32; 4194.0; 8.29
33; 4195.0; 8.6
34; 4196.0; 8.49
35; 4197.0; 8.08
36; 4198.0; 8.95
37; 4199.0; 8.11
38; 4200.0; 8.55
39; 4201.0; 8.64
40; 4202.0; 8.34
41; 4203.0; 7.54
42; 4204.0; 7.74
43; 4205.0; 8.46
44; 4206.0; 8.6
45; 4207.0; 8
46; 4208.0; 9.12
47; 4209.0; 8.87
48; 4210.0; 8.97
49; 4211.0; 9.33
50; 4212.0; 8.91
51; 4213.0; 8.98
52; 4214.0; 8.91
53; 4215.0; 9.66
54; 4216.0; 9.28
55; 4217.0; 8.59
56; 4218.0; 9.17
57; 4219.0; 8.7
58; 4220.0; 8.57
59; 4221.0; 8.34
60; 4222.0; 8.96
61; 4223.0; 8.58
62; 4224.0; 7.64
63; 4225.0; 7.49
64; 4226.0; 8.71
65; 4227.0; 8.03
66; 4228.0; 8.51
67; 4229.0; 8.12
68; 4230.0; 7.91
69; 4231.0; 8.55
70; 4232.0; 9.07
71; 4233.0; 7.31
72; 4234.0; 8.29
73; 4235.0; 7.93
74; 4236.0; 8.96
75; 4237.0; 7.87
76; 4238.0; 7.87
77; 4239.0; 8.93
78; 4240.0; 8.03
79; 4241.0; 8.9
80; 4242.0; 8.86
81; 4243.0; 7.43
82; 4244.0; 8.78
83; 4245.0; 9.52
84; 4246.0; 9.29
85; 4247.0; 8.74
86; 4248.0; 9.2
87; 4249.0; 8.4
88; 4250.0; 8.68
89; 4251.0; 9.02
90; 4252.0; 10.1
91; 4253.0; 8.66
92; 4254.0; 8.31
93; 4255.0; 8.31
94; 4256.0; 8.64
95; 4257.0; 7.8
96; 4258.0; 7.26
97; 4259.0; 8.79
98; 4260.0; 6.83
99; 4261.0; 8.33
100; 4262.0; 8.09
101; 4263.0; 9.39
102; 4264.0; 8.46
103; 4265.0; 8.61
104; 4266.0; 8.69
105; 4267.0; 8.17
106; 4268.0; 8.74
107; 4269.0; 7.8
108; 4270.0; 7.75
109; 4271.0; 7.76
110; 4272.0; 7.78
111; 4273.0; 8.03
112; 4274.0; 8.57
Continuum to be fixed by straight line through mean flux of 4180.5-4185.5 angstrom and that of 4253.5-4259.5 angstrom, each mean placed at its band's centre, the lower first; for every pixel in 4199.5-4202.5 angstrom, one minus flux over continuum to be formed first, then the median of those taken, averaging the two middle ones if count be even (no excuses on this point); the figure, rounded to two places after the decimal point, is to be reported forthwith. -0.05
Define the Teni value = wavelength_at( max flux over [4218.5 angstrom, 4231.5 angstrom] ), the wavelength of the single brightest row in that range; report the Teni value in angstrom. 4222.0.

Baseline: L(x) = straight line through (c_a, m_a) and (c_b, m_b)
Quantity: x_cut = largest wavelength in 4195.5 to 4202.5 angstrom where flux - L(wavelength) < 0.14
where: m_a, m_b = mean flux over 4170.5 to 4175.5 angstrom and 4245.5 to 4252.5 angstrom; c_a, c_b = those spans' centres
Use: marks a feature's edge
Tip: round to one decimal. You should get 4202.0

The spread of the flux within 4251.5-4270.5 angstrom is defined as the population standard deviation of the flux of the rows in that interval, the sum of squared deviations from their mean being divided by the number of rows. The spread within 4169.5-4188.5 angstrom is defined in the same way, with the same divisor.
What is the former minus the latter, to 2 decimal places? 0.26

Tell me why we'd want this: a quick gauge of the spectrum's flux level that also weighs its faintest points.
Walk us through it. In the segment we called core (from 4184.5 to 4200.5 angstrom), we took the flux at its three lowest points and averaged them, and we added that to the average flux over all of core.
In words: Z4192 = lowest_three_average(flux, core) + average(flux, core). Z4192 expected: 16.3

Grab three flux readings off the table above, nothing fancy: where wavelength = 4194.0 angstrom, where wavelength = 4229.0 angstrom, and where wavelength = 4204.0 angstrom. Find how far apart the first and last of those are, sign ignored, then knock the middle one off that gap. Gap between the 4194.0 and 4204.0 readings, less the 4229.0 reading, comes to -7.6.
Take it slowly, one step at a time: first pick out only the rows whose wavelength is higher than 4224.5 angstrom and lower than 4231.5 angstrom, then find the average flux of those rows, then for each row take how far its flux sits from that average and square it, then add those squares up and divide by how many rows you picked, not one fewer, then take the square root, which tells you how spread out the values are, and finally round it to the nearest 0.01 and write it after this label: 0.40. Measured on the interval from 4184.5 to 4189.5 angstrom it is 0.59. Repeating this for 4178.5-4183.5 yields 0.37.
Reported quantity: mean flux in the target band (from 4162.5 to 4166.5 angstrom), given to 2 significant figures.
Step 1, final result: 8.8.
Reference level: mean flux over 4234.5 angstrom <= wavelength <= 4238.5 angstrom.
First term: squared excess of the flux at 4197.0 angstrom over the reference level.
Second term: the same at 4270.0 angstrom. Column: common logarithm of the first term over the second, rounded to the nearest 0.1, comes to -1.4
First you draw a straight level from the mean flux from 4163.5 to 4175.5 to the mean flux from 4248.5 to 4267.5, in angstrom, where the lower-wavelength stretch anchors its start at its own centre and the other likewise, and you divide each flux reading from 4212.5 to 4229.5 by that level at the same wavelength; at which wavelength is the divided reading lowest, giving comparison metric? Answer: 4225.0 angstrom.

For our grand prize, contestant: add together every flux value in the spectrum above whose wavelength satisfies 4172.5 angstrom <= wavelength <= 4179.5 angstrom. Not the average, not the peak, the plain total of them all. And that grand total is 58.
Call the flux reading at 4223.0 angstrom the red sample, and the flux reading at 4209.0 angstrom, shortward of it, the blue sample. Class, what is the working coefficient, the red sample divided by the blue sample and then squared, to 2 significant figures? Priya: 0.94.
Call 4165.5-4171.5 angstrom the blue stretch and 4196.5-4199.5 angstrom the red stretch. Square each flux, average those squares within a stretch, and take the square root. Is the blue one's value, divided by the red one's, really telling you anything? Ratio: 1.02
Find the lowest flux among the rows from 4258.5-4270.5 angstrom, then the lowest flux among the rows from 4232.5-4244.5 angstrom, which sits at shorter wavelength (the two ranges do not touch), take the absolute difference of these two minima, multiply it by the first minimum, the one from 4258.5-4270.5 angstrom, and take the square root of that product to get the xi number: 1.81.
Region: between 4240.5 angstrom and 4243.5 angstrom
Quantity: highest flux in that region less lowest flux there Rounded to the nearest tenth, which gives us 1.5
